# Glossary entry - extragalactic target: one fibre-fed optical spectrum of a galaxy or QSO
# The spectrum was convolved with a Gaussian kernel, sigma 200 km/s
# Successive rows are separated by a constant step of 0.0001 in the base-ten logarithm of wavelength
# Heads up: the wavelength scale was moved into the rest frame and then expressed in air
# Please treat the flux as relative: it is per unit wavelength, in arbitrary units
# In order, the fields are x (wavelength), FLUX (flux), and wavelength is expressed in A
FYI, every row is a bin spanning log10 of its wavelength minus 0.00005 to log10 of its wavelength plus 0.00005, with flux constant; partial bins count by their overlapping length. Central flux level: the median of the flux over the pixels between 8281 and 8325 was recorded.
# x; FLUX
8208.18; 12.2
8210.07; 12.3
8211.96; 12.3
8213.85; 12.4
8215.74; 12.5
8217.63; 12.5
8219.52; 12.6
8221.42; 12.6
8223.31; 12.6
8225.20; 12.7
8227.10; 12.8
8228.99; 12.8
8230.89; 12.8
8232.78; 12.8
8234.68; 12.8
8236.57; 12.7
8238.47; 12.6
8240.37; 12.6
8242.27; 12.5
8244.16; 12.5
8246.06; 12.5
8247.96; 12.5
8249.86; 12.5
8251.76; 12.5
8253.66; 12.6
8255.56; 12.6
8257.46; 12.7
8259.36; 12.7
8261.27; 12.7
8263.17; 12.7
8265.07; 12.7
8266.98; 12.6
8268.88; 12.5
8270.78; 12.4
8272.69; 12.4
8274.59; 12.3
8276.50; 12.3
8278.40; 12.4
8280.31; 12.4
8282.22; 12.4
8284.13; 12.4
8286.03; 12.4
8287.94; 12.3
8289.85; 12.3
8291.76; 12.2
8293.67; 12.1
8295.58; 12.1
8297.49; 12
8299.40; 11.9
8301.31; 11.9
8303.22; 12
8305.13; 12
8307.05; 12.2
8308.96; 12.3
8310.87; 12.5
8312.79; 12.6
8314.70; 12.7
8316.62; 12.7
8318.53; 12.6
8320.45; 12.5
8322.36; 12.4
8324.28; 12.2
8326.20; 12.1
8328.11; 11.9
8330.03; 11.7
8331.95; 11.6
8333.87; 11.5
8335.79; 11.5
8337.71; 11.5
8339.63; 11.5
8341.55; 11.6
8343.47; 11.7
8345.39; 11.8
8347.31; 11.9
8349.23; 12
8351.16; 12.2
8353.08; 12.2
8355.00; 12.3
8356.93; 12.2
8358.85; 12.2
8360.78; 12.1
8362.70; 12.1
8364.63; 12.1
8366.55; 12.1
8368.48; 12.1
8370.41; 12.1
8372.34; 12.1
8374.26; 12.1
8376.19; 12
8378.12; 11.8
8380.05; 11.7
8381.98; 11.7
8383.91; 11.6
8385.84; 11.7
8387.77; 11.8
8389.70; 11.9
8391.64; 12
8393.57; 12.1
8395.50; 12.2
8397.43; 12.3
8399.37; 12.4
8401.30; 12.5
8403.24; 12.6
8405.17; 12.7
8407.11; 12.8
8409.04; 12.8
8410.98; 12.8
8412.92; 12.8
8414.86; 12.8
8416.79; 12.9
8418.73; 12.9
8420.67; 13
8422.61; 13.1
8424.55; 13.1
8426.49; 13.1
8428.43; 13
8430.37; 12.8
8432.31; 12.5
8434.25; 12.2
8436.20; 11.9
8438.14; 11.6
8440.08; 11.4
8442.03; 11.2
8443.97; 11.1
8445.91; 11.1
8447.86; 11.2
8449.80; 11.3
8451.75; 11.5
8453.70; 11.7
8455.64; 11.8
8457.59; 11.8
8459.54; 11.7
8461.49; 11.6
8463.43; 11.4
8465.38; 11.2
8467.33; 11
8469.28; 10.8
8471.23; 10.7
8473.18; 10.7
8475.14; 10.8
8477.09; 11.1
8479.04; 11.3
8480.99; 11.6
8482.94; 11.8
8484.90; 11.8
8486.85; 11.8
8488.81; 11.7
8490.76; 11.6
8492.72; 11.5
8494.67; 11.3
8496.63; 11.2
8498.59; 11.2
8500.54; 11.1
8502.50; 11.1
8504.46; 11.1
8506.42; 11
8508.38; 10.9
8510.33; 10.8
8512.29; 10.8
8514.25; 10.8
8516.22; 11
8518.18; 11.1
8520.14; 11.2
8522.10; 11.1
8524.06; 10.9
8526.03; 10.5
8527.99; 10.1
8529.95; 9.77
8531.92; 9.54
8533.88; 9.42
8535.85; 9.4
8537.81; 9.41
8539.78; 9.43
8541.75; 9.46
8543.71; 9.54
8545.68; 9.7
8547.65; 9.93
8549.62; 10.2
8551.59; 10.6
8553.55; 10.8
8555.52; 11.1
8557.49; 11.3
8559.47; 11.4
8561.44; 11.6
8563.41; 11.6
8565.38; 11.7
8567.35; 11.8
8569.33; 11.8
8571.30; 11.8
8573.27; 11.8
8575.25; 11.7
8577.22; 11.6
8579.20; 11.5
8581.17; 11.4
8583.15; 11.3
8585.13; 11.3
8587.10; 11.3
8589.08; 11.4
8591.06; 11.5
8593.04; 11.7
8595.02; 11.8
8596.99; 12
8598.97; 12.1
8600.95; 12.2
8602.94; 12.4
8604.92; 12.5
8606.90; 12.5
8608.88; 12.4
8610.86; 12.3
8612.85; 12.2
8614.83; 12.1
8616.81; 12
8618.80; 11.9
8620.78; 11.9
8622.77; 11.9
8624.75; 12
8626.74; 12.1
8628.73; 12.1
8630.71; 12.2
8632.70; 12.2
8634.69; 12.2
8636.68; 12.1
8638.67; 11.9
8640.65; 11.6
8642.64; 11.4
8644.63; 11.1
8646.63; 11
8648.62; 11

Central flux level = 12.3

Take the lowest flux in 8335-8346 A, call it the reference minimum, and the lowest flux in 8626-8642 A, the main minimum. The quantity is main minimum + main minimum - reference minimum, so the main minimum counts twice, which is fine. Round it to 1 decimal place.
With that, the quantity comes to 11.7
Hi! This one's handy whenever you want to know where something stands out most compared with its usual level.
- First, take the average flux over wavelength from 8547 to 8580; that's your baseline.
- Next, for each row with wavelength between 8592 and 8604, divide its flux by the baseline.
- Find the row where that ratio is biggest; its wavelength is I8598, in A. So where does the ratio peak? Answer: 8602.94 A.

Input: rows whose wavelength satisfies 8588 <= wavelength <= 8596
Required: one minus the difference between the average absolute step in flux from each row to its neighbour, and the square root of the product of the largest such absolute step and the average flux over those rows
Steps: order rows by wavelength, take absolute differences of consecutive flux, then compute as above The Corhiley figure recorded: 2.39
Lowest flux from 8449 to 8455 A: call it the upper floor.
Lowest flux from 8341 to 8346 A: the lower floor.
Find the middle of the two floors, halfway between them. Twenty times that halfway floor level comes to 229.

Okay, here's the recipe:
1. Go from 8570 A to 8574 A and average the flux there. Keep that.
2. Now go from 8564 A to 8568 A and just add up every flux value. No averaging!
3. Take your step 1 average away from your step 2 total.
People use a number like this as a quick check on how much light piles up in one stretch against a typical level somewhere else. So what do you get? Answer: 11.7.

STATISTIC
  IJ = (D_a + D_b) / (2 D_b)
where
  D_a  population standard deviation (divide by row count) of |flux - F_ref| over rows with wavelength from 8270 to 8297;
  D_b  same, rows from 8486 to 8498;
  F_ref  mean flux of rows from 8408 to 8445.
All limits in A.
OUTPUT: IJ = 0.75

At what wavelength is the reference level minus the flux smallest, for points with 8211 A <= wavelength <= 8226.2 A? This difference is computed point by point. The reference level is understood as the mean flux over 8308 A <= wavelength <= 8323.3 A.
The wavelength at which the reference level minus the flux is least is 8225.20 A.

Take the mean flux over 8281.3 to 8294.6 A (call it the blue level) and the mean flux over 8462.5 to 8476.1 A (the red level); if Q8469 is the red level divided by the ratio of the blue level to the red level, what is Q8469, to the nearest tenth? 9.7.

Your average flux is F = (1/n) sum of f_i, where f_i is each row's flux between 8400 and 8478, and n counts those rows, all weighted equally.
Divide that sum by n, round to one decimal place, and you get 12.0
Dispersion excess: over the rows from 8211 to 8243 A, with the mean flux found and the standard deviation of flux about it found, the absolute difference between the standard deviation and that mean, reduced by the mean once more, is -0.15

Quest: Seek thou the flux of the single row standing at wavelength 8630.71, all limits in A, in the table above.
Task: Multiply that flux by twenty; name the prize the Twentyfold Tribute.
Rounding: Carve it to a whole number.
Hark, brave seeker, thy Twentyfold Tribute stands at 244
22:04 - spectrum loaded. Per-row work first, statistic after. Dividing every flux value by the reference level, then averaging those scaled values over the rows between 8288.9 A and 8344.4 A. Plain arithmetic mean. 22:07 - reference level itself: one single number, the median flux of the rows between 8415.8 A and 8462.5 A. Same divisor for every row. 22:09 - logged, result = 1.02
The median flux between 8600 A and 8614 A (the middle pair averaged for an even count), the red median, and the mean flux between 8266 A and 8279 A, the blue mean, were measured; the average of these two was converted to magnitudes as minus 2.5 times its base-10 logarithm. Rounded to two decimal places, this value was -2.73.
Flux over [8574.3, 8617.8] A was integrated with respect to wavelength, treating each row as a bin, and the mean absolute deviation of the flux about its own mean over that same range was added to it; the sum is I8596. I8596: 517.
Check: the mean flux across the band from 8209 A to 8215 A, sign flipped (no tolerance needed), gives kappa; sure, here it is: -12.3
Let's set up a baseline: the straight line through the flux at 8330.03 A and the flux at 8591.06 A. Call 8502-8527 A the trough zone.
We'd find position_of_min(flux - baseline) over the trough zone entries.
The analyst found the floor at 8526.03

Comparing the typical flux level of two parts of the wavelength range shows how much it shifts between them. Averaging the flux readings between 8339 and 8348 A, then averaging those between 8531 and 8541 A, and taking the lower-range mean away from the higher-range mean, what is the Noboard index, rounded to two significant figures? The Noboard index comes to -2.3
